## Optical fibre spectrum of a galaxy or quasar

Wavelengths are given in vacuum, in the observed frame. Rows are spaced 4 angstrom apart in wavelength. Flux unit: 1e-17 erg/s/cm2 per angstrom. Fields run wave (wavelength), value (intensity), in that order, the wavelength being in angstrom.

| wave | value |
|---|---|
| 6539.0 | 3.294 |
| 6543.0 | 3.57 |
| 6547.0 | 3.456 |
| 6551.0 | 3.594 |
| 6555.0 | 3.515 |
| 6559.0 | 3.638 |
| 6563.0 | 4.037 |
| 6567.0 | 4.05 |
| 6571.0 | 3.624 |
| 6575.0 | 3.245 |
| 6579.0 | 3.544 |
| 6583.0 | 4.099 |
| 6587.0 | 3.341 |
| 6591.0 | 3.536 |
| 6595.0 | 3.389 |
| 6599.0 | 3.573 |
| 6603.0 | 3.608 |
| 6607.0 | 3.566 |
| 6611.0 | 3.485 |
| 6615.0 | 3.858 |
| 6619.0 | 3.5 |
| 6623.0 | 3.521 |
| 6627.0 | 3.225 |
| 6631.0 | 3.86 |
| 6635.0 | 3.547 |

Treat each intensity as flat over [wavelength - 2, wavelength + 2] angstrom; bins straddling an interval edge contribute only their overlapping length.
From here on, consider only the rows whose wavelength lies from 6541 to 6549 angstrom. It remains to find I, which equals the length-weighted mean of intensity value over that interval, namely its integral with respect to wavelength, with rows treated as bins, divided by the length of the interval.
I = 3.51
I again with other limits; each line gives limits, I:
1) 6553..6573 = 3.77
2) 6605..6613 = 3.53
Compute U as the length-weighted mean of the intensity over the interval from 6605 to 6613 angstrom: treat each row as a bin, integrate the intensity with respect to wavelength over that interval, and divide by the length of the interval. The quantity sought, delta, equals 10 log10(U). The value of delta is 5.47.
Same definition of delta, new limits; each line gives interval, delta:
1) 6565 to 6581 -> 5.58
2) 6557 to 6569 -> 5.92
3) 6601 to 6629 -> 5.49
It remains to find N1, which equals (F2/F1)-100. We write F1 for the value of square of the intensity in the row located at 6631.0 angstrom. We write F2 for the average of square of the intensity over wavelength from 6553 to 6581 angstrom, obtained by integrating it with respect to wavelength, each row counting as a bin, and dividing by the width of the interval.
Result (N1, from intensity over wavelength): -99.1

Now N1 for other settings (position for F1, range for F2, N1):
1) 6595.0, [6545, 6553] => -98.9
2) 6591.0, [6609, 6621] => -99.0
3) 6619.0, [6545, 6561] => -99.0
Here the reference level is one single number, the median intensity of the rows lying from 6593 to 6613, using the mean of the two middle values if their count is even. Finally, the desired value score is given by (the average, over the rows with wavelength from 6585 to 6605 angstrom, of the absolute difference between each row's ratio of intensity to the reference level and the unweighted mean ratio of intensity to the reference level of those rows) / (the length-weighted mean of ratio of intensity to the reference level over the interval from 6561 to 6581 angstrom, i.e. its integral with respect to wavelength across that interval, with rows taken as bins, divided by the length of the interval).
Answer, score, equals 0.027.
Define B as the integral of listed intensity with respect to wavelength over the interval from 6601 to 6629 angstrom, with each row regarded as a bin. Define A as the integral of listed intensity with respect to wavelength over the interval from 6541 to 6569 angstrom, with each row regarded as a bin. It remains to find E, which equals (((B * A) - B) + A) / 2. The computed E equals 5125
